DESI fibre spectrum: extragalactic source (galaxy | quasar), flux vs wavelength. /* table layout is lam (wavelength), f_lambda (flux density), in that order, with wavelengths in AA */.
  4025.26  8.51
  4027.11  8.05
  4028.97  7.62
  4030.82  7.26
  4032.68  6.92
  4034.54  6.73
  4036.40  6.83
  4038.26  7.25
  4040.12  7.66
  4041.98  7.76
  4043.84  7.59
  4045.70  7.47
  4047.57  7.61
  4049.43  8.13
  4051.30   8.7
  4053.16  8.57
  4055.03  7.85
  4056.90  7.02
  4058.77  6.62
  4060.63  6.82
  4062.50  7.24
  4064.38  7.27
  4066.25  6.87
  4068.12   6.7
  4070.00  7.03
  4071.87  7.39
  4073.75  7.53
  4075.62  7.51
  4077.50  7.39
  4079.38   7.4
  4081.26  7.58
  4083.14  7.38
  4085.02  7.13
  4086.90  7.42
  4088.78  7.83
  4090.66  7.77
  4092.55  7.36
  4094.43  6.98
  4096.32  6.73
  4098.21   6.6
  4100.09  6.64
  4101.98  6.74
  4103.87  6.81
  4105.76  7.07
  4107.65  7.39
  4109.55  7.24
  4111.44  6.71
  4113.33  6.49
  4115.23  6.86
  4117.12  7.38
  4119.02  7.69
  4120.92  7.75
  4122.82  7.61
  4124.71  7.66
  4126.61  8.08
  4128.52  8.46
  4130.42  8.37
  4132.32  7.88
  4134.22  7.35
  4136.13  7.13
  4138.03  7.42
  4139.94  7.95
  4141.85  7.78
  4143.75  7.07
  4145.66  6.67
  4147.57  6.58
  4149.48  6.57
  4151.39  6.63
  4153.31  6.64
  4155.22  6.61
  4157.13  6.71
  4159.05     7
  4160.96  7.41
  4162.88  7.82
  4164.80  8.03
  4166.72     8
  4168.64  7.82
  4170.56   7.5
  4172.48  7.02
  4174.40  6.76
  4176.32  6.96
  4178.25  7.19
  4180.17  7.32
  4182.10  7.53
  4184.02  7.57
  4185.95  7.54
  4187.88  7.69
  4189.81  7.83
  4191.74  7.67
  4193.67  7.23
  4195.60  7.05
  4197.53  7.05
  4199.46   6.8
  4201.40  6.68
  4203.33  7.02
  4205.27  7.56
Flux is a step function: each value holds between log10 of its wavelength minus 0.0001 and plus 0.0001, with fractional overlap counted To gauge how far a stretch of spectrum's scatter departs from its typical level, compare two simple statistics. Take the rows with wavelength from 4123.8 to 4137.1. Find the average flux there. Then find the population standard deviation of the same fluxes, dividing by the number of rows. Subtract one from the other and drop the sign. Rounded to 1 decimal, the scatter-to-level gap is 7.4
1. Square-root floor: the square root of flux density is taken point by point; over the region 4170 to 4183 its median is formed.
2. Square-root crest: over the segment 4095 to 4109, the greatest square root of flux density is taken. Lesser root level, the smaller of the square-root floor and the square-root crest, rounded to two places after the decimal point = 2.68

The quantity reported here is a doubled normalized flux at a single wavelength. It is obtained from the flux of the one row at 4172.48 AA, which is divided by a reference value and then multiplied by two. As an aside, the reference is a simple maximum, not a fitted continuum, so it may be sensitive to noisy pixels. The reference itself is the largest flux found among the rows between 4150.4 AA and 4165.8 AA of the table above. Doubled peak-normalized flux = 1.75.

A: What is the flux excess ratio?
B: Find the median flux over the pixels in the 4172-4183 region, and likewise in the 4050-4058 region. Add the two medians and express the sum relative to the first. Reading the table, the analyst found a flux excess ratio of 2.16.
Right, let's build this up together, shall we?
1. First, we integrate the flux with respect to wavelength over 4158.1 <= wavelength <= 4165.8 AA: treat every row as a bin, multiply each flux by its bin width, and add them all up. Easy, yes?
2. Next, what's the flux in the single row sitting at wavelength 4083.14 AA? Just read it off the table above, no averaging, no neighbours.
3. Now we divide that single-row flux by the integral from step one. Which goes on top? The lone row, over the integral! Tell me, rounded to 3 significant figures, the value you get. 0.127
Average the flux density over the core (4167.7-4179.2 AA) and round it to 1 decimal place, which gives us 7.2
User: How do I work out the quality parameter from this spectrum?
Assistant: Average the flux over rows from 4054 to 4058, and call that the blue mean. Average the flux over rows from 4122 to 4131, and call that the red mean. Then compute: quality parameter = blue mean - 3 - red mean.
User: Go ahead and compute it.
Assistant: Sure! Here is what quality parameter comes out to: -3.6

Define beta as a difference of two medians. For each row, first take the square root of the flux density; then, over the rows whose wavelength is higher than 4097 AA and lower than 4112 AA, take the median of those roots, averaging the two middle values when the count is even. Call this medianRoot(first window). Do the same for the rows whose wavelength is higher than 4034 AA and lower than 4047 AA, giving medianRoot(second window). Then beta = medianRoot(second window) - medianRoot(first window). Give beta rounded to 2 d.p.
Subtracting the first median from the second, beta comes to 0.13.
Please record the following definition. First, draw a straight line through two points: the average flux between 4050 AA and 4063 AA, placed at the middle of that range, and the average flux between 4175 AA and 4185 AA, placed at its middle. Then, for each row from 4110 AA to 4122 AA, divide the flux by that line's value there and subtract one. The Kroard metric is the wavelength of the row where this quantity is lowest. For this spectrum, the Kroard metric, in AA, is 4113.33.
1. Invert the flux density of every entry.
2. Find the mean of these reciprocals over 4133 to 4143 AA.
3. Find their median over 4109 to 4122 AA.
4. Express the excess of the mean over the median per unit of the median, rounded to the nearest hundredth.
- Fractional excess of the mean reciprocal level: -0.04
